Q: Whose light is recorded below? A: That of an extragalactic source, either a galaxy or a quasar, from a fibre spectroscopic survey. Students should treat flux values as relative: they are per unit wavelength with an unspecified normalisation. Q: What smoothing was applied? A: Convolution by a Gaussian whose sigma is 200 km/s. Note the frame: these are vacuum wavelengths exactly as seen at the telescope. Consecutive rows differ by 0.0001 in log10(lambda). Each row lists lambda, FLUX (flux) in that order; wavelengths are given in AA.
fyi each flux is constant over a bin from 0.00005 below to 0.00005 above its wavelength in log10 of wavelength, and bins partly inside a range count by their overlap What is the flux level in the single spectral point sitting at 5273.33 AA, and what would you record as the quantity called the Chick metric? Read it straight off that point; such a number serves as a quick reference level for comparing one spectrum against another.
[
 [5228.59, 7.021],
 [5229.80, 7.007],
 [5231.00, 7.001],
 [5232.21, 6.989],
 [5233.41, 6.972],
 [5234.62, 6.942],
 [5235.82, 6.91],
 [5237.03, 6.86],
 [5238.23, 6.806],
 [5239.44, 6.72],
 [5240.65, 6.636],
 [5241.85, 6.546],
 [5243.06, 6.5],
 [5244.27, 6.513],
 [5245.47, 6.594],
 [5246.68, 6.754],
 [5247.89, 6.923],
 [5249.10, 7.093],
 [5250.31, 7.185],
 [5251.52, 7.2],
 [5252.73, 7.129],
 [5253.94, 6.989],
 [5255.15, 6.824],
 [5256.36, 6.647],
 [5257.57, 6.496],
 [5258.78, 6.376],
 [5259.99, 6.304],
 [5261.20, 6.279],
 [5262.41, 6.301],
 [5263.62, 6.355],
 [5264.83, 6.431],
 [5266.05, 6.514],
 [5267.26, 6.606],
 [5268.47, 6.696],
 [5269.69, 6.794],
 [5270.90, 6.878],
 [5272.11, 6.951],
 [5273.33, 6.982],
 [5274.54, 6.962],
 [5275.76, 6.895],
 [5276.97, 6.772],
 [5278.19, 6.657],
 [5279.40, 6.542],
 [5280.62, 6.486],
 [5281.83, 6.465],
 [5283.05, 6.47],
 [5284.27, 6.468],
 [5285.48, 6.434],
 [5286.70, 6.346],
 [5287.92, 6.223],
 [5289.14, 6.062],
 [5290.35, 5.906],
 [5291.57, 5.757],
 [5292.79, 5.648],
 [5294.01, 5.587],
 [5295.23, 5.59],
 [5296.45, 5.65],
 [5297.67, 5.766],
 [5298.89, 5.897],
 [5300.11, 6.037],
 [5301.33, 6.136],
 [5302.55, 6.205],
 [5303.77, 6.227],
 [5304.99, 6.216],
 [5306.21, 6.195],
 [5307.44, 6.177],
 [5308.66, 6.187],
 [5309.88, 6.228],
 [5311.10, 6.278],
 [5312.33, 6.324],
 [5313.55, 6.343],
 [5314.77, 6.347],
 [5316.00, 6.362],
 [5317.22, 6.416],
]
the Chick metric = 6.982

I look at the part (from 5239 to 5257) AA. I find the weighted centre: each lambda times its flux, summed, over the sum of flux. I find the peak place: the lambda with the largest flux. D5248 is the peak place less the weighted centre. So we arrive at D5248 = 3.5 AA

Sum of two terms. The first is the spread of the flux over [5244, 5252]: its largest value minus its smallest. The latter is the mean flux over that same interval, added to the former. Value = 7.6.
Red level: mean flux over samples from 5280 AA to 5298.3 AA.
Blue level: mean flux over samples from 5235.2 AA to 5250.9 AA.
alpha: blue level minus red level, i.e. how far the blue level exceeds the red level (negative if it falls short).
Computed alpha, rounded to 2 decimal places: 0.72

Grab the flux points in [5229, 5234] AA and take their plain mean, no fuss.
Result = 6.99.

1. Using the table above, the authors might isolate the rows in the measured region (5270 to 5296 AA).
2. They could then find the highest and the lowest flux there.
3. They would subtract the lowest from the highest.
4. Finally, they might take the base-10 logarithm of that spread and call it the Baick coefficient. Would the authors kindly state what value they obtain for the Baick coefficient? 0.1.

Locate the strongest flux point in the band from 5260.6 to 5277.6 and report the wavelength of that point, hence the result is 5273.33 AA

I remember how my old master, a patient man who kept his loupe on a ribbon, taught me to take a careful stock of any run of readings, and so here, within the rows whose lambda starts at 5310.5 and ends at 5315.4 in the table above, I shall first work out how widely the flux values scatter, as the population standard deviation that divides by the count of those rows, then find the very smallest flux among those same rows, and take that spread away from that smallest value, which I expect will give 6.25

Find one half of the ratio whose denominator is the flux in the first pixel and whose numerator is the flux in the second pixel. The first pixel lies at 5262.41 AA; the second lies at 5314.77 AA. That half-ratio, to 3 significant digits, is 0.504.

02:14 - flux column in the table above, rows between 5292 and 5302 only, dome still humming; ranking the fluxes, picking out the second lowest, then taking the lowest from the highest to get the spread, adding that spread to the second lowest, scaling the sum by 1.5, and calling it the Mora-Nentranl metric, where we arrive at 9.2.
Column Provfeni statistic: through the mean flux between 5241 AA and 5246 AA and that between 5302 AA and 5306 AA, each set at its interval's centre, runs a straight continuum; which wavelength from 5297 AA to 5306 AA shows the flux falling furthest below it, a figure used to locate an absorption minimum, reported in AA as 5297.67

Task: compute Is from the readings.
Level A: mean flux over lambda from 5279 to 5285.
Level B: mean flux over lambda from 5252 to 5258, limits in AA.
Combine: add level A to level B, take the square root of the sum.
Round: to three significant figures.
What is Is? 3.65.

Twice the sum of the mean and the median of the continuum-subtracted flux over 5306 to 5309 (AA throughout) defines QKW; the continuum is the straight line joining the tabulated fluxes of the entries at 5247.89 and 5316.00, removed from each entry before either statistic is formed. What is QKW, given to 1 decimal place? -1.0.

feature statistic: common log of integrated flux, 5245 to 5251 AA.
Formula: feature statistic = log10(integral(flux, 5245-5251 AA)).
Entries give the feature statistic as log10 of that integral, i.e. 1.62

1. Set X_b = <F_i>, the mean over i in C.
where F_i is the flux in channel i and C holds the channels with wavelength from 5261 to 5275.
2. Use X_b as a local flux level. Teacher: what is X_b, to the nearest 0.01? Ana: 6.65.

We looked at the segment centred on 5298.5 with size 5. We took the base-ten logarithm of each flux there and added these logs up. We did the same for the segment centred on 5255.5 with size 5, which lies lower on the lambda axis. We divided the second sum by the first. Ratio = 1.08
